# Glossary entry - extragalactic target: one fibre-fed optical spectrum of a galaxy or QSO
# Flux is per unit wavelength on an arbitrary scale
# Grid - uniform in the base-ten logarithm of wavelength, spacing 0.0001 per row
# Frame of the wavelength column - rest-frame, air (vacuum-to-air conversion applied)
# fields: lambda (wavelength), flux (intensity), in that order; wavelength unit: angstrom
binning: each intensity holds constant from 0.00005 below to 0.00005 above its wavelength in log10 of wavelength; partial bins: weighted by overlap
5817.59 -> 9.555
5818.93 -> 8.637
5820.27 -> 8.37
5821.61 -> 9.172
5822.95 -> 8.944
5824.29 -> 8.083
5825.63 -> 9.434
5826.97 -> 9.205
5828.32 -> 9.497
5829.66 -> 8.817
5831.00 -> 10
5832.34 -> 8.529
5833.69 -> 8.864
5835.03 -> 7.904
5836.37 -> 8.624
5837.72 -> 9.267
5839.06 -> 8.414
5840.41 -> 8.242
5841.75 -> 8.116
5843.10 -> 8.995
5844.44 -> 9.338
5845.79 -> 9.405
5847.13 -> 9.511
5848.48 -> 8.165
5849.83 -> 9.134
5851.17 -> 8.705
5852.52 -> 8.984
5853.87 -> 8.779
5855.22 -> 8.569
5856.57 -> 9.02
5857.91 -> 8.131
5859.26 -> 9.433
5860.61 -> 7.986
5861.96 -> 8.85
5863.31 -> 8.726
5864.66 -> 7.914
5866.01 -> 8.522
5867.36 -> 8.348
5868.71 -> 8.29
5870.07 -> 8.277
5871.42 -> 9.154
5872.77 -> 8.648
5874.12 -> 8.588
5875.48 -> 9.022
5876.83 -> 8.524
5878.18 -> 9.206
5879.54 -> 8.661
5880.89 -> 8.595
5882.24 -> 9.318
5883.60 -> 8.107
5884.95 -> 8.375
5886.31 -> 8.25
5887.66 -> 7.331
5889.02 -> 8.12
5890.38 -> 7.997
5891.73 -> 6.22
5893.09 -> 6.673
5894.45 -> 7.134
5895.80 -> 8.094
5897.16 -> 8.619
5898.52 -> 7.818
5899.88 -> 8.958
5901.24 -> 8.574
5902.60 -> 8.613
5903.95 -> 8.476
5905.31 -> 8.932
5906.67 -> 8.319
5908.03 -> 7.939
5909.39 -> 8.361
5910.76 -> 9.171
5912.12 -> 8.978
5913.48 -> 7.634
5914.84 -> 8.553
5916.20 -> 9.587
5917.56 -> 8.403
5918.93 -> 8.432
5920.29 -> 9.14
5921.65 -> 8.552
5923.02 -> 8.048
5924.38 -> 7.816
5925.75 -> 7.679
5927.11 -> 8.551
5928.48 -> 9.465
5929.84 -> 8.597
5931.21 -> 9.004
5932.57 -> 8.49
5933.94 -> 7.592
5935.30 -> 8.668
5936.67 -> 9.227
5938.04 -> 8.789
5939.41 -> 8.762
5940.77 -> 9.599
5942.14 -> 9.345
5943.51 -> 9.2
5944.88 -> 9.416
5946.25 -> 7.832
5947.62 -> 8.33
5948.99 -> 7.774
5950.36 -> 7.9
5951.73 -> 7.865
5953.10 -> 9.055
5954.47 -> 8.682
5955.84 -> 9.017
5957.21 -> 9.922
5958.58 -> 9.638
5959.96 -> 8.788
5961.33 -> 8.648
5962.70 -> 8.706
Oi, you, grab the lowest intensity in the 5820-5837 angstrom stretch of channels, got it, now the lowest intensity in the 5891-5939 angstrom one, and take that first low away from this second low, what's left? -1.7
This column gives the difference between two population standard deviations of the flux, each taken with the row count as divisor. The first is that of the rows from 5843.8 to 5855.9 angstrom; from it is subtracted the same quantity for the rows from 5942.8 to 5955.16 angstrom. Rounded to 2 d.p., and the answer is -0.20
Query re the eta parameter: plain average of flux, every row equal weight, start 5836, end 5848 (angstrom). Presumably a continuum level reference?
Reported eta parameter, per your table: 8.9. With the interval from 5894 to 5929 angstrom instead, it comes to 8.5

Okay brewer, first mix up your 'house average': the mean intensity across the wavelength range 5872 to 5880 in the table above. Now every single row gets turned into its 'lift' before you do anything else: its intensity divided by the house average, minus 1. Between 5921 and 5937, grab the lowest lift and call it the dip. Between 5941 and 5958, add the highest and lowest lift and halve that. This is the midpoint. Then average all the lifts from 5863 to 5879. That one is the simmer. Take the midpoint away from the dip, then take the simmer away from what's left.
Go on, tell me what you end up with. -0.12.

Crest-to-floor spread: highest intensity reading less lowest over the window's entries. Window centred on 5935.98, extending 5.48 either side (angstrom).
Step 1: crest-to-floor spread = 2.01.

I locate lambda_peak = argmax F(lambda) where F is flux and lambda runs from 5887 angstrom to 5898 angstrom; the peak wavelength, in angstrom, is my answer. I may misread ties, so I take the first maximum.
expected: 5897.16 angstrom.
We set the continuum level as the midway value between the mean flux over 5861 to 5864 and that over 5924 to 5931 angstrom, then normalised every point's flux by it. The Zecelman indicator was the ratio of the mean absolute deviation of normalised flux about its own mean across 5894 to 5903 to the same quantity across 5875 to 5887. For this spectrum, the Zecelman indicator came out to 1.46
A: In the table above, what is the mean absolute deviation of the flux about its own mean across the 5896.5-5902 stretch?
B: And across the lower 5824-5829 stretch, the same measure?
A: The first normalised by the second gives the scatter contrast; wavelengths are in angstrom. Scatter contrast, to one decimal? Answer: 0.7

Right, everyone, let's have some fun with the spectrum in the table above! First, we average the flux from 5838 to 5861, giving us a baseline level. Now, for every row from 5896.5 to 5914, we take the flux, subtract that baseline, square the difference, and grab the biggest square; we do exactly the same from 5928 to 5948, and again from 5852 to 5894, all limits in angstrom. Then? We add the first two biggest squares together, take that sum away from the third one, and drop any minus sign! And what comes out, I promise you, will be 3.8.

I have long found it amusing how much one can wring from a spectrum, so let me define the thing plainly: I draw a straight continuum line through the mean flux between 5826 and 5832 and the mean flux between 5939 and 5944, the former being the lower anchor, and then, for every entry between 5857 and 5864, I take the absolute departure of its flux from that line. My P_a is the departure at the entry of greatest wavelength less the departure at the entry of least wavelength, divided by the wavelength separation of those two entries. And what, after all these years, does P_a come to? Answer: -0.11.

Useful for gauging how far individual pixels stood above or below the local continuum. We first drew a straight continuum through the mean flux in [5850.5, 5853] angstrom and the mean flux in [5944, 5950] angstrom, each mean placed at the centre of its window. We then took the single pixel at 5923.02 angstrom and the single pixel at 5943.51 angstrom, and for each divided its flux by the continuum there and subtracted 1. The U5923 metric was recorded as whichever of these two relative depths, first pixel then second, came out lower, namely -0.049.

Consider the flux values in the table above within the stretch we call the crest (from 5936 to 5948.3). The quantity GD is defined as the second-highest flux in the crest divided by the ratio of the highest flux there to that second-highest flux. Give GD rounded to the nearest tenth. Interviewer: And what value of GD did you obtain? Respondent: 9.2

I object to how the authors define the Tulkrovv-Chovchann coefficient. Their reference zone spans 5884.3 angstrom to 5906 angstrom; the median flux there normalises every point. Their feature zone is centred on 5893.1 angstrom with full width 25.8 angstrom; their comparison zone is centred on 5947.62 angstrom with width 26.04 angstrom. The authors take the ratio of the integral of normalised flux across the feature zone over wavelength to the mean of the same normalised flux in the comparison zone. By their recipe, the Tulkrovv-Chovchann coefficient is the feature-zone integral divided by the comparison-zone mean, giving 23.7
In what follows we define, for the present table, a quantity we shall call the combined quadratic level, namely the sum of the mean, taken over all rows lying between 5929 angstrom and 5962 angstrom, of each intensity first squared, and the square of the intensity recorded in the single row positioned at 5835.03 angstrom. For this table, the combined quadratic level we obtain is 140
